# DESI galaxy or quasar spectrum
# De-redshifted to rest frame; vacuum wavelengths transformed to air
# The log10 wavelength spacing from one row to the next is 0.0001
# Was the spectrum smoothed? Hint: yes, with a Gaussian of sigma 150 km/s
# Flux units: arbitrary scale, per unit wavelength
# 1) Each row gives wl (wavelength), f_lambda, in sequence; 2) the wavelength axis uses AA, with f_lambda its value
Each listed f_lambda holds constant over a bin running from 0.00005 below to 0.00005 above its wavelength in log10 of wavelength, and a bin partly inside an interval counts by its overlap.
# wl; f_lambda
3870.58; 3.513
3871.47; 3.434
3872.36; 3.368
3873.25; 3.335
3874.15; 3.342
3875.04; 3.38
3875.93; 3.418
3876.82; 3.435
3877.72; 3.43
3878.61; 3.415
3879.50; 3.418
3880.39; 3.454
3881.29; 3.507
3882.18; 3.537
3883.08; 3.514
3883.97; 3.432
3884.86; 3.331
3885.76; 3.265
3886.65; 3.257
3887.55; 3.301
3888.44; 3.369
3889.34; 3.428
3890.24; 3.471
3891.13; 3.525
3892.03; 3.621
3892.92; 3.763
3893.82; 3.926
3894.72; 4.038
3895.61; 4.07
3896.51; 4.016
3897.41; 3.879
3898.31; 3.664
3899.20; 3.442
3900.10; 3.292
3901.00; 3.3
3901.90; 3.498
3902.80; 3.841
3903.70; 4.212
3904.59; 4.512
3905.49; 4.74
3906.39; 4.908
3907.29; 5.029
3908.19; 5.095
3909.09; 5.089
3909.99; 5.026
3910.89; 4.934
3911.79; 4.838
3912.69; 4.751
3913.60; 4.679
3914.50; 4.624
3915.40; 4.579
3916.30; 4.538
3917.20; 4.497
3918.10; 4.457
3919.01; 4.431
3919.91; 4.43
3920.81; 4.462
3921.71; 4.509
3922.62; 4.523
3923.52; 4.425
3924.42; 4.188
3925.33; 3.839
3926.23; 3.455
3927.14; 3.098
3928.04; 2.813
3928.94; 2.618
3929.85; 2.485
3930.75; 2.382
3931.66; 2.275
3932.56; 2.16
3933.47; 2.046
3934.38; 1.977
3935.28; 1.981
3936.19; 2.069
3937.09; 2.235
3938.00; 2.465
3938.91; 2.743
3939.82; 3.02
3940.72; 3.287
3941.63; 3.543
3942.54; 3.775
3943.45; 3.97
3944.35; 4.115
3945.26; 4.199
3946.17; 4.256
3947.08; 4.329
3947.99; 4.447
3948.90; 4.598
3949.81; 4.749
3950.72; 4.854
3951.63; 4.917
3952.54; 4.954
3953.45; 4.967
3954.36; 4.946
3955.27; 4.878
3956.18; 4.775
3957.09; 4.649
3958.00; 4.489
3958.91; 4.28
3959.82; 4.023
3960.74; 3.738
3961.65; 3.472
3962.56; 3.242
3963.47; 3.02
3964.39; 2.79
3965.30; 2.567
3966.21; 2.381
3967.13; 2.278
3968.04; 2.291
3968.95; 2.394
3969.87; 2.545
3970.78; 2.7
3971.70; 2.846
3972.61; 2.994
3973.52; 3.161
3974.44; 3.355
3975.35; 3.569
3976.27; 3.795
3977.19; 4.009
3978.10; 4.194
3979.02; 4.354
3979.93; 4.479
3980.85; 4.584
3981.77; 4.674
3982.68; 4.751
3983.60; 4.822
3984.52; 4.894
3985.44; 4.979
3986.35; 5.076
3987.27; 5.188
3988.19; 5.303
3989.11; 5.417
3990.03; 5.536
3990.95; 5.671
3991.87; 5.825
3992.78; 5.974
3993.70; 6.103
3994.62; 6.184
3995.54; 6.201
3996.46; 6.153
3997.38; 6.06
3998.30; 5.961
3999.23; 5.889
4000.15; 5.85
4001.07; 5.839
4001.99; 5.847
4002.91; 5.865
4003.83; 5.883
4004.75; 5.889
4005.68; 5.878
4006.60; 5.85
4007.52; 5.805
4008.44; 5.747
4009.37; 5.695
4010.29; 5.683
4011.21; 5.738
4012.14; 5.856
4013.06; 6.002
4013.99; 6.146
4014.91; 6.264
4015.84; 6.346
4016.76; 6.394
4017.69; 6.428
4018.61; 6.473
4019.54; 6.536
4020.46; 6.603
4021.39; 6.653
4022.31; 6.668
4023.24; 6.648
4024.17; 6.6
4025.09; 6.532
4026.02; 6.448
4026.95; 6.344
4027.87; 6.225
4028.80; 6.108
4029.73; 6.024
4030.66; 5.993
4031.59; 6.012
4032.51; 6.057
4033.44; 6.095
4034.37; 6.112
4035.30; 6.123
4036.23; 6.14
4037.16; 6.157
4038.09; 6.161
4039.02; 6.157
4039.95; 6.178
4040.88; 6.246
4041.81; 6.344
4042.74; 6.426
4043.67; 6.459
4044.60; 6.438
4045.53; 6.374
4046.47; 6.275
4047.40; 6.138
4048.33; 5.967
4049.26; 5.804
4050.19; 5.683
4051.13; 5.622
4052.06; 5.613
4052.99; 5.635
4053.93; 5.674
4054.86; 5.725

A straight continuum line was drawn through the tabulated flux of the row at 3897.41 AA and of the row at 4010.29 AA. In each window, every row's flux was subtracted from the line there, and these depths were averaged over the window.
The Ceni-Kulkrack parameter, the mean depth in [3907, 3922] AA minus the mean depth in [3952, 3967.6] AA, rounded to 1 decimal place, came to -1.6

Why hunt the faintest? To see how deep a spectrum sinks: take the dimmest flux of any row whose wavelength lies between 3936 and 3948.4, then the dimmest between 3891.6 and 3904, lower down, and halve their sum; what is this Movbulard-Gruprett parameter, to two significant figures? 2.7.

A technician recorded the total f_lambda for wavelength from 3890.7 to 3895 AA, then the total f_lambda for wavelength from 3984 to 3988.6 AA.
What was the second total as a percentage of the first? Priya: 135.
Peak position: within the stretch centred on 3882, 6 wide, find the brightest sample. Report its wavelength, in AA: 3882.18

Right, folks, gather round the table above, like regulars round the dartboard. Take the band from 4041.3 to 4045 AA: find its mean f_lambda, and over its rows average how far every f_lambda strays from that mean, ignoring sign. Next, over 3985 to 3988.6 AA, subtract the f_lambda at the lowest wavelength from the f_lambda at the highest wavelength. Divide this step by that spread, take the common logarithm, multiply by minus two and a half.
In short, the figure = -2.4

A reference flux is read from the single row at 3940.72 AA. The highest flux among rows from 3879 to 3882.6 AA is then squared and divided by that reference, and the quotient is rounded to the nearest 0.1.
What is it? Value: 3.8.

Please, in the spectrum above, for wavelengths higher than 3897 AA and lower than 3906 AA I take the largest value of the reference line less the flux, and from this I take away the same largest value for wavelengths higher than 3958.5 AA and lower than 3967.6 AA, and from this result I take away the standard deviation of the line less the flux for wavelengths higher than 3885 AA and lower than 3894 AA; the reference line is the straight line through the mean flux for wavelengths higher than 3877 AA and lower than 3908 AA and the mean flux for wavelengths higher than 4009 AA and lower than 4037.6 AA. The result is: -2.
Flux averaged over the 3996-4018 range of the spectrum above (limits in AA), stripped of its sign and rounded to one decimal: 6.0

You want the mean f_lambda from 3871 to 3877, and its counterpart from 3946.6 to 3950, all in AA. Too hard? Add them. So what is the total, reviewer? 7.9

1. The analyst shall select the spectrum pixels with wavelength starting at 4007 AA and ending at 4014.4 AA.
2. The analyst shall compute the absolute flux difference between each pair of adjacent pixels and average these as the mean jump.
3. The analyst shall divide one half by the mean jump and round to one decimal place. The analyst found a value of 6.0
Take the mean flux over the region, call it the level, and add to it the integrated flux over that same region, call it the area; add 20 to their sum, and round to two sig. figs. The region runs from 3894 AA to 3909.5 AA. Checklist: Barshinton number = 88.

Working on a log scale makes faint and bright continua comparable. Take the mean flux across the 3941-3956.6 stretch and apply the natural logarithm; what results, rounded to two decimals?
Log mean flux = 1.50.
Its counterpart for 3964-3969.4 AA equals 0.90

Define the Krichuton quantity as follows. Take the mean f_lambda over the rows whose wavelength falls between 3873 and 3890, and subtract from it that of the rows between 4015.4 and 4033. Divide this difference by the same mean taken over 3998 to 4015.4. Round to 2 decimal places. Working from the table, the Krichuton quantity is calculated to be -0.51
